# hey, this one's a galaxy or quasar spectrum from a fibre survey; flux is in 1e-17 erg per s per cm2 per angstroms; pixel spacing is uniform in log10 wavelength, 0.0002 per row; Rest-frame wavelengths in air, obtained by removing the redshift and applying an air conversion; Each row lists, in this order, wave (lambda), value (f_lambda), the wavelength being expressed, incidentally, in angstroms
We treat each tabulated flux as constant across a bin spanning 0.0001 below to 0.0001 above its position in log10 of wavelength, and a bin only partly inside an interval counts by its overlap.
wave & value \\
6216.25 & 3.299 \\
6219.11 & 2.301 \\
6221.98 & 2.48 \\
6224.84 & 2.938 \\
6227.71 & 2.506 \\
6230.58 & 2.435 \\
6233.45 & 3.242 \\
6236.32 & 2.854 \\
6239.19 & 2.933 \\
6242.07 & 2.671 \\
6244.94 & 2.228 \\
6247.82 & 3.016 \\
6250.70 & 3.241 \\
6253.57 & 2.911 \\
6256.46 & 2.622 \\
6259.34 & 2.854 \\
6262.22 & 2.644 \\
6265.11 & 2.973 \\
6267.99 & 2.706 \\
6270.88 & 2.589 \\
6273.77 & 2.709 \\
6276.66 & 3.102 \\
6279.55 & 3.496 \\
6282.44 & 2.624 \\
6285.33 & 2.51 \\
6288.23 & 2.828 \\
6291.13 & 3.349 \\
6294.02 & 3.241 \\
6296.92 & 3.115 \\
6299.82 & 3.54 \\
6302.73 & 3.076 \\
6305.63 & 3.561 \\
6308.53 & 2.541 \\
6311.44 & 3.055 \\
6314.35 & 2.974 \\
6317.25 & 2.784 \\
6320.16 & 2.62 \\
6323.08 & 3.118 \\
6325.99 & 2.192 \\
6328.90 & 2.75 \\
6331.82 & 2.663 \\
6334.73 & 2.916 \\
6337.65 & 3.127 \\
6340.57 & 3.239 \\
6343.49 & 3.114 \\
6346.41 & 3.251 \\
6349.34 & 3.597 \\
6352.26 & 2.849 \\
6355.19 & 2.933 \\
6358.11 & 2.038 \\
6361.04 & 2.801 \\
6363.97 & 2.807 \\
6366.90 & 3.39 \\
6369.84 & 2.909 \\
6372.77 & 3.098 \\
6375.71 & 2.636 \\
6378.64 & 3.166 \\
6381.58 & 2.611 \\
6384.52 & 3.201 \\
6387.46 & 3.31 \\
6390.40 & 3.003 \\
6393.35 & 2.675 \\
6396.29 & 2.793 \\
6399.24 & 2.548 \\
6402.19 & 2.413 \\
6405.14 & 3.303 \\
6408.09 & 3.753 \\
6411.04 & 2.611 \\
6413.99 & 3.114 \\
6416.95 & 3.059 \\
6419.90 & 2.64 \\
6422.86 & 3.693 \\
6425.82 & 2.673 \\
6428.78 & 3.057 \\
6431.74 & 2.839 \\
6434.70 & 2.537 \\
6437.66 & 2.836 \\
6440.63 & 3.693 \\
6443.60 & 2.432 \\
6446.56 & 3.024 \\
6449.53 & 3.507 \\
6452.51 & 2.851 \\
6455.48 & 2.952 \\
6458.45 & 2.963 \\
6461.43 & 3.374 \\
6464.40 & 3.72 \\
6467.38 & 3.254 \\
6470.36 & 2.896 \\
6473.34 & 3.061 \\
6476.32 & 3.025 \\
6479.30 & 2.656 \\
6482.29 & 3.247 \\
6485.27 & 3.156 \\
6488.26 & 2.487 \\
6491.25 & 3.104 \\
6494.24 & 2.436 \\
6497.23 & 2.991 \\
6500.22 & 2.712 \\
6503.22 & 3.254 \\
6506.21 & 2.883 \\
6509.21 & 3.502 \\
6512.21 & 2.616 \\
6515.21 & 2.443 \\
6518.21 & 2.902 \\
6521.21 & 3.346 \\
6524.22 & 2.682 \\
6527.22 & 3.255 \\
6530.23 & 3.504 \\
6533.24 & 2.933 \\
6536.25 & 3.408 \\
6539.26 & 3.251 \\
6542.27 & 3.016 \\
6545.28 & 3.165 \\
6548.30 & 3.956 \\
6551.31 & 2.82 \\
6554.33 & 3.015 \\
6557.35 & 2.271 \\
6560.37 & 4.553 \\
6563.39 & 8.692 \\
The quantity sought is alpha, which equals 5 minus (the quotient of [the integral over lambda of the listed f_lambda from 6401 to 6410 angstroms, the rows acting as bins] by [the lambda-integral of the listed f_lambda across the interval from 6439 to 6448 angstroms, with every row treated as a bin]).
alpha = 3.96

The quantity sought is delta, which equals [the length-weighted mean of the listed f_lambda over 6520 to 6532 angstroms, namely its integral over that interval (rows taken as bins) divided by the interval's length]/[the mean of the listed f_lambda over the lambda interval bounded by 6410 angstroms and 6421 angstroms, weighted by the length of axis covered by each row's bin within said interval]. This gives 1.11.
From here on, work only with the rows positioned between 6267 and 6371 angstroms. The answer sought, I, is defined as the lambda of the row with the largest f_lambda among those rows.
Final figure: 6349.34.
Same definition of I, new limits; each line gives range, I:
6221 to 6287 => 6279.55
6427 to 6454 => 6440.63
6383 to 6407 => 6387.46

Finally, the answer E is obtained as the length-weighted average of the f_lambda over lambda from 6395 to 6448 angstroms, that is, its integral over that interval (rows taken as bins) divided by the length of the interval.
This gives 2.95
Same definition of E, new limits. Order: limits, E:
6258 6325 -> 2.95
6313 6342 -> 2.84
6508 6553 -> 3.12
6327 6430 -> 2.96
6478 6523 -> 2.91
